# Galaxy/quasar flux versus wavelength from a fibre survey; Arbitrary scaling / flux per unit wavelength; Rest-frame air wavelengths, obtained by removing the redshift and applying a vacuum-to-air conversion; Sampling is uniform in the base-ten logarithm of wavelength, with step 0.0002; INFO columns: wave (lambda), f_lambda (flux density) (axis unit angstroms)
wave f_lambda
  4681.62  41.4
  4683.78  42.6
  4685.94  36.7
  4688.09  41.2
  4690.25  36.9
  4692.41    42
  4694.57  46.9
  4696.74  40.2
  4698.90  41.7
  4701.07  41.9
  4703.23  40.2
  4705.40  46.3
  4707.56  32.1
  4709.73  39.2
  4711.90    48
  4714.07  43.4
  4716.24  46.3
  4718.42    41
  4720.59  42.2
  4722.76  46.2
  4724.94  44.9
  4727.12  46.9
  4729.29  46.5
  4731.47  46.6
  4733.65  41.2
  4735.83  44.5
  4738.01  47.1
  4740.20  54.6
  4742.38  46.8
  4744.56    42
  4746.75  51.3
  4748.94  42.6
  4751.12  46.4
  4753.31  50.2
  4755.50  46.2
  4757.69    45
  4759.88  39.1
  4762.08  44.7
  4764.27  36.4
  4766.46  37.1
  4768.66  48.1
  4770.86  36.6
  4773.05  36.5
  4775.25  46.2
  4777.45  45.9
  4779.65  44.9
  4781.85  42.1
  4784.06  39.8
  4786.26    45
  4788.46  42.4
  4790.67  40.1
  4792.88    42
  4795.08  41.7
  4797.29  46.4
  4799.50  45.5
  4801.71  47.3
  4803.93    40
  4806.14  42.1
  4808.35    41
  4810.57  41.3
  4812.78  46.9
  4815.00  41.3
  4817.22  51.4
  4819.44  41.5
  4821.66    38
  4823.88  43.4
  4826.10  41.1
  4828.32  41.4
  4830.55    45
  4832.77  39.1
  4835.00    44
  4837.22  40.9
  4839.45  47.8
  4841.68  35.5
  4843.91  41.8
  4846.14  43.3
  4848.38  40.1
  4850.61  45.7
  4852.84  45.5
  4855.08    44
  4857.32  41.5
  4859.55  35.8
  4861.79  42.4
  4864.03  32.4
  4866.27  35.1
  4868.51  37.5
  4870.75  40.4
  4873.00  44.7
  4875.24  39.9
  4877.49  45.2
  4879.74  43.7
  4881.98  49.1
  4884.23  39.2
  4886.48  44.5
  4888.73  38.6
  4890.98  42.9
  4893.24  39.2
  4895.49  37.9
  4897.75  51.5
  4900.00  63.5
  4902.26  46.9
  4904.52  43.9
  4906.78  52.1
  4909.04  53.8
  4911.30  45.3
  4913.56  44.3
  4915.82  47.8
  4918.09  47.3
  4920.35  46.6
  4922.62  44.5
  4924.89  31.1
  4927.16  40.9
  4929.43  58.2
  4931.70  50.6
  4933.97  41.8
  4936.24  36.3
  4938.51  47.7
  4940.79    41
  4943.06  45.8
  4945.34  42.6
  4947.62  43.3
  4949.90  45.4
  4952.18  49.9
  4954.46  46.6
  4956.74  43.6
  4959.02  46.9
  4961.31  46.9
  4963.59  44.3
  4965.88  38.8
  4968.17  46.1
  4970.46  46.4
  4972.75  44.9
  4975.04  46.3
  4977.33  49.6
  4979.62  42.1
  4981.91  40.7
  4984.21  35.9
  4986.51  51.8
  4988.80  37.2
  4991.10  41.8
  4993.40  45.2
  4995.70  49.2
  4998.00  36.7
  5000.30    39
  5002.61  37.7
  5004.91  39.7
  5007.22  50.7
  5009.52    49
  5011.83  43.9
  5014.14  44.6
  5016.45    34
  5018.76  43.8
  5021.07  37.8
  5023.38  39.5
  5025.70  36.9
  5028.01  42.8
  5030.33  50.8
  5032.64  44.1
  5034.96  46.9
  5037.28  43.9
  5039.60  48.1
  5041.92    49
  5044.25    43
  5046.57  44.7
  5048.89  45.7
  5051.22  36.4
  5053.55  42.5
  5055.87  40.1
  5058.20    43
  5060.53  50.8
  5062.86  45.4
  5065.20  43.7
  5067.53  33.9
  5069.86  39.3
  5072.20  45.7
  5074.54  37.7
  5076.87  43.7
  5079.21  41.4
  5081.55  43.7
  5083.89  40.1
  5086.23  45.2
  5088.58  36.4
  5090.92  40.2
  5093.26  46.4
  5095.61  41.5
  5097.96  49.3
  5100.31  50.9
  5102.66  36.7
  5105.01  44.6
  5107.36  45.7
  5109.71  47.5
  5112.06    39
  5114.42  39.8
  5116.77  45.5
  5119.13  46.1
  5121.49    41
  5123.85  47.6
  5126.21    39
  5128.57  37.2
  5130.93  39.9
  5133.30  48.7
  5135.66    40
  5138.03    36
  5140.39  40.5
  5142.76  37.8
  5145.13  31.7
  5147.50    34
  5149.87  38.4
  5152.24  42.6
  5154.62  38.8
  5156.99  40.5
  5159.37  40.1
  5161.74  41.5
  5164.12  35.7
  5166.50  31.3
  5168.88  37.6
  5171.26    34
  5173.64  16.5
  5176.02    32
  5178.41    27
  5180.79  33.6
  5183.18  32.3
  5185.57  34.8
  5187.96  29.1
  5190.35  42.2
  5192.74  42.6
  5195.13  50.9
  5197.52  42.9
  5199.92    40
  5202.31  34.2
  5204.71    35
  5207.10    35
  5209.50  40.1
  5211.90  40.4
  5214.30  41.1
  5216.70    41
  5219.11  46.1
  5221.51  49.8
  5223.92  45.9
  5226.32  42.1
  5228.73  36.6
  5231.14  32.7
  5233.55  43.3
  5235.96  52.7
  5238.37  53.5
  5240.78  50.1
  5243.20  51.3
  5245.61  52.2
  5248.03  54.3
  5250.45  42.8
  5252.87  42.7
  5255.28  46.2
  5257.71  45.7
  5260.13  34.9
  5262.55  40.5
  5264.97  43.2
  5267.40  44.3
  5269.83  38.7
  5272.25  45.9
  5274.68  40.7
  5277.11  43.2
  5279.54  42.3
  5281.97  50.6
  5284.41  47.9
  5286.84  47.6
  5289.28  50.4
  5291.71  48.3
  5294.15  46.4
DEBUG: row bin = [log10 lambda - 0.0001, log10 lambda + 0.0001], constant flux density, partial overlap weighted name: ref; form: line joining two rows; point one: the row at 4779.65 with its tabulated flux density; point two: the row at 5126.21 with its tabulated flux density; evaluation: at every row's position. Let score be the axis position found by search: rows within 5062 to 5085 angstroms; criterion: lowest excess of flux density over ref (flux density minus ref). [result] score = 5067.53 angstroms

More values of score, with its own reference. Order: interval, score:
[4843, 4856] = 4848.38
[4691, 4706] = 4696.74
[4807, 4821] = 4808.35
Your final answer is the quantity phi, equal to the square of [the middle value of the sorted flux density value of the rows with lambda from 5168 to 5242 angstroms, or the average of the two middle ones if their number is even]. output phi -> 1608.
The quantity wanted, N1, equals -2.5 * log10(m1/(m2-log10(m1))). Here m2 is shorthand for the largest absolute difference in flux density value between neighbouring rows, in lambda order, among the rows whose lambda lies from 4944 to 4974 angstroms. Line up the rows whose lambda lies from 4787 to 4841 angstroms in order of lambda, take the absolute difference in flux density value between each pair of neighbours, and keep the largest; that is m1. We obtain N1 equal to -0.51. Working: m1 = 10.1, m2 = 7.3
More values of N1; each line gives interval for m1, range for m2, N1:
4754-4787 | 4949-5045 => 0.28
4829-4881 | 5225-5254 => -0.18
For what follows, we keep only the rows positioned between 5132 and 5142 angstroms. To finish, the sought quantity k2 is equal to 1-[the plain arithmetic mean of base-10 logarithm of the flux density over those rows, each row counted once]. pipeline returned -0.61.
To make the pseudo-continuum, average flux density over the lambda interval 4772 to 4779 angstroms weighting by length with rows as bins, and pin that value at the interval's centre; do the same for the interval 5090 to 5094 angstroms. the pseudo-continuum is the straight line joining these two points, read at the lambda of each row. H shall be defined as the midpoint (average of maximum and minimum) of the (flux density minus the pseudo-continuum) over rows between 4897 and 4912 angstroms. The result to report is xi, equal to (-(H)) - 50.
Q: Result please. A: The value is -60.6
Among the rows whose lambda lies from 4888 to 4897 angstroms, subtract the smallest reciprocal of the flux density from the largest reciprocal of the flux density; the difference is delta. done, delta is 0.0031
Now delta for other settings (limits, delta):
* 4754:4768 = 0.0058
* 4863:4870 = 0.0042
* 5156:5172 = 0.0079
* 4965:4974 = 0.0042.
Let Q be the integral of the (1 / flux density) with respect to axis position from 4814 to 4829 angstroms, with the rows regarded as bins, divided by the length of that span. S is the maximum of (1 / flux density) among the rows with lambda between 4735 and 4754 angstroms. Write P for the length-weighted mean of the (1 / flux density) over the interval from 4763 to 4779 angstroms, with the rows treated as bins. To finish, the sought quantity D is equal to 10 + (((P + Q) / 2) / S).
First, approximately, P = 0.0247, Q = 0.0236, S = 0.024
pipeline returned 11.0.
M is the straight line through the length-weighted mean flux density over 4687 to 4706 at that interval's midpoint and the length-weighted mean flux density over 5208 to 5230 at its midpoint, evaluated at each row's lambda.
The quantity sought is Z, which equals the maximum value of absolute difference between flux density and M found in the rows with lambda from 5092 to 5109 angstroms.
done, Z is 8.6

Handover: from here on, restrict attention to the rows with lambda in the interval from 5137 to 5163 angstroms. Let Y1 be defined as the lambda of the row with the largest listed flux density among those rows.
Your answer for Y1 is 5152.24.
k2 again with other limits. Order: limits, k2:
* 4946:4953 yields -0.66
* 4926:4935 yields -0.68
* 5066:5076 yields -0.59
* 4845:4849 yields -0.62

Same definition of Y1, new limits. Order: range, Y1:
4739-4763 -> 4740.20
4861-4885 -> 4881.98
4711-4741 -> 4740.20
